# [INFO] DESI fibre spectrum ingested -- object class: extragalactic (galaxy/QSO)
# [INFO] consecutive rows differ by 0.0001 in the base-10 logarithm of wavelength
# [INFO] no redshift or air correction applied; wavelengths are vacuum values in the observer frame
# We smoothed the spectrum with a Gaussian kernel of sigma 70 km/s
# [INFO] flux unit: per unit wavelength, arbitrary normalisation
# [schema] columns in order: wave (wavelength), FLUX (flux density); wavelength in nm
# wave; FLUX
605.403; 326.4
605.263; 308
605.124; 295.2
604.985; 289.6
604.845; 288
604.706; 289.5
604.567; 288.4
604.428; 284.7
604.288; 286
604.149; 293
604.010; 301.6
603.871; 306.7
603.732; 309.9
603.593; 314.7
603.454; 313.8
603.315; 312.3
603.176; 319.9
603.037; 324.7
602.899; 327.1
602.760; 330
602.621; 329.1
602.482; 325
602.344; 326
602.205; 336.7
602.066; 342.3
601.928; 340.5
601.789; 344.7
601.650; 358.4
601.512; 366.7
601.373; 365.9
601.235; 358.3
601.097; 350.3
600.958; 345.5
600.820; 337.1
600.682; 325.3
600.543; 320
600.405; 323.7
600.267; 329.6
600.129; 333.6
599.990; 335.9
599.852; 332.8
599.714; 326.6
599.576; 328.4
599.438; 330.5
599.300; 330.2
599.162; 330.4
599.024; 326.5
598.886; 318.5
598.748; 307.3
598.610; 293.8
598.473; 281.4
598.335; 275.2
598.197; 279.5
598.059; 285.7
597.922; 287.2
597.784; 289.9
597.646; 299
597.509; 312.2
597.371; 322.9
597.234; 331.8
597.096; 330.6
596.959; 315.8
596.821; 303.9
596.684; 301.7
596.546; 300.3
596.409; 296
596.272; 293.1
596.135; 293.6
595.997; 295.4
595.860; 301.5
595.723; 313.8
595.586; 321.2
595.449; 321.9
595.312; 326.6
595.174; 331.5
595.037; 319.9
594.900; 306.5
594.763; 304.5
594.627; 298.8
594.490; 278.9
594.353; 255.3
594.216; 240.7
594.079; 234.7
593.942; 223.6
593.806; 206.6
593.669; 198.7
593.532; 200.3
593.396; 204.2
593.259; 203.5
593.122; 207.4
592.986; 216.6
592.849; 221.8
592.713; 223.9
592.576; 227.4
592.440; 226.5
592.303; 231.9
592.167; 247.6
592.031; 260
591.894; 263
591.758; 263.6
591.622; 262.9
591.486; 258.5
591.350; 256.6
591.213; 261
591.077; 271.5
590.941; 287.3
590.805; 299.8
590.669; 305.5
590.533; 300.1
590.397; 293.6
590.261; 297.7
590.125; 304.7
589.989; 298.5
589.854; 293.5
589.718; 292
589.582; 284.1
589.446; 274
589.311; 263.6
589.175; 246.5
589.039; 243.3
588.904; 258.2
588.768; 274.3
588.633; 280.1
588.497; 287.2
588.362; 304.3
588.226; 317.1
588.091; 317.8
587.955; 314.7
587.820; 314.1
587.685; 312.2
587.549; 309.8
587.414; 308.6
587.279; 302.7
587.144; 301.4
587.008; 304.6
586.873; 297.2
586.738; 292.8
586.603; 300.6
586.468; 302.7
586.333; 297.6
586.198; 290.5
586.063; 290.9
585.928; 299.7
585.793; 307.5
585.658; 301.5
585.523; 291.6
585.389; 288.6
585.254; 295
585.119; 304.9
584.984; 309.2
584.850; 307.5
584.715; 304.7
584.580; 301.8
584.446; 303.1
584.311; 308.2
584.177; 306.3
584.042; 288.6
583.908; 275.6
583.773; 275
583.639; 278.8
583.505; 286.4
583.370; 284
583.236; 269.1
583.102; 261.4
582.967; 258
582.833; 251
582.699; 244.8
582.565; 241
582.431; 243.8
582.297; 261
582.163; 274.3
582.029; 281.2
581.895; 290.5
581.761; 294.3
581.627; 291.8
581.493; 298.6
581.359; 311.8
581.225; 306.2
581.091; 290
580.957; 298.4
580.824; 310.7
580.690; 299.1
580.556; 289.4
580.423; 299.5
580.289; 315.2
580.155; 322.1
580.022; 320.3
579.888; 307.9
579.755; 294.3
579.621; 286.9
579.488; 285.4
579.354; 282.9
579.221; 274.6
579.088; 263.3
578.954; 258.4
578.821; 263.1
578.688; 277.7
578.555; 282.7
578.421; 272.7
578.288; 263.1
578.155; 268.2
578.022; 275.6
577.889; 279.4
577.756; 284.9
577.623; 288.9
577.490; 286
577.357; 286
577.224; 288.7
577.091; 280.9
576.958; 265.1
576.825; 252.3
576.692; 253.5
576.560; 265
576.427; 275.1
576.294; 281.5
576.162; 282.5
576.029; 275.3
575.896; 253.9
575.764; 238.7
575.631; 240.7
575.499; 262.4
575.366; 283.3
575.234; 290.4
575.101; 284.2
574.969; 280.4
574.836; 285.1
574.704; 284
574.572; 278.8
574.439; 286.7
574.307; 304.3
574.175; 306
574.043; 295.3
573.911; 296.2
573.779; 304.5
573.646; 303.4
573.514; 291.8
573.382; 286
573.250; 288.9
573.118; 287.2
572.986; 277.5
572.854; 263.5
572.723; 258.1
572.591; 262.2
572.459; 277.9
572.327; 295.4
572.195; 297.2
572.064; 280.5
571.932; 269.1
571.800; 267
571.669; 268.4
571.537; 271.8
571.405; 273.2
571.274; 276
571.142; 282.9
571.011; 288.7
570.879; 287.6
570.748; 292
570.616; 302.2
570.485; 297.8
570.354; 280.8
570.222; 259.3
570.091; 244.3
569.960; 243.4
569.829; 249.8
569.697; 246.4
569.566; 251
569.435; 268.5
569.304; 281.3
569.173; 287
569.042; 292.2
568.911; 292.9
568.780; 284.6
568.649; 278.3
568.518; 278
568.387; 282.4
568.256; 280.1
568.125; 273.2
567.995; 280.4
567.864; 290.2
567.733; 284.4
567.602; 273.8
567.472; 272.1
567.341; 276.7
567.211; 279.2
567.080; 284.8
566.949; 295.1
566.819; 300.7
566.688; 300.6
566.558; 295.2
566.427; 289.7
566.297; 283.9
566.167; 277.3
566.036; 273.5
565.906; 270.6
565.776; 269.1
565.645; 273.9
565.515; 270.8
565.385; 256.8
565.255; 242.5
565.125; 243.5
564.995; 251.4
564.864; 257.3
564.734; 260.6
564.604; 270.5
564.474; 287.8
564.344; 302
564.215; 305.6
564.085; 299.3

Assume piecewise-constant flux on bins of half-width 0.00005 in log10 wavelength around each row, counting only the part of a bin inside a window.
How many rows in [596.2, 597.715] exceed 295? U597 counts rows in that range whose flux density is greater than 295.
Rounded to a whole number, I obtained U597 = 10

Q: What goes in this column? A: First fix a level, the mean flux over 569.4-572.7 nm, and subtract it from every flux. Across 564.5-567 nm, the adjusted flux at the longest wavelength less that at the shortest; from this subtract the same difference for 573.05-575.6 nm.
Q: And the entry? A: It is 49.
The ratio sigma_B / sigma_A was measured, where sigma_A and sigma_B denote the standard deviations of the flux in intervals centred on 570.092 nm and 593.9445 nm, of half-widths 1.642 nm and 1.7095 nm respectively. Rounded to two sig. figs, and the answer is 2.8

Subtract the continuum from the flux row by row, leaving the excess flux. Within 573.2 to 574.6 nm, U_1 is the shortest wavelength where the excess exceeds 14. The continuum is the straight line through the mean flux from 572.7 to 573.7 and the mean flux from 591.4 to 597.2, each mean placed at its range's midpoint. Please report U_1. 573.646 nm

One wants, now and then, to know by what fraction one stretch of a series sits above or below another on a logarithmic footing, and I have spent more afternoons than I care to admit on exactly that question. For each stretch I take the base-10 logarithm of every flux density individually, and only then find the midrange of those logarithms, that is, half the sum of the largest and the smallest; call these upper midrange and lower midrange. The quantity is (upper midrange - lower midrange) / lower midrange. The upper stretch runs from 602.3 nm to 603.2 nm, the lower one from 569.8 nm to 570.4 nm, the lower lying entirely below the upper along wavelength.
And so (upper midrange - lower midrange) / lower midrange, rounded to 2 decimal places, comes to 0.04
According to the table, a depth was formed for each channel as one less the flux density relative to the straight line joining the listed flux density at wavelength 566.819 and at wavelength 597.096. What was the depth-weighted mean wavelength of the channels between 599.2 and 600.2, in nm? 599.51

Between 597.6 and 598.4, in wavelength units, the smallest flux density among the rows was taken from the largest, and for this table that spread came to 24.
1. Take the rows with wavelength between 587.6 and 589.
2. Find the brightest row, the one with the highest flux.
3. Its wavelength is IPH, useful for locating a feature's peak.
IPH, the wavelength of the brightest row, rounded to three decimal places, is 588.091 nm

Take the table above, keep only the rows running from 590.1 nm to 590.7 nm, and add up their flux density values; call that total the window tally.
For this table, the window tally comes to 1502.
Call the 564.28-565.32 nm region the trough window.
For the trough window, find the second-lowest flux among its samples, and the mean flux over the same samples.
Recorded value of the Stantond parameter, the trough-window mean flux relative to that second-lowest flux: 1.09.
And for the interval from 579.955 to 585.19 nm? 1.18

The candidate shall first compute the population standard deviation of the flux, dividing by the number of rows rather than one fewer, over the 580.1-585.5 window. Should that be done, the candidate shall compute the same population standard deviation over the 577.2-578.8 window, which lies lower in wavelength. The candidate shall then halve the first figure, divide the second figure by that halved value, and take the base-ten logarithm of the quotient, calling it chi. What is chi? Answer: -0.1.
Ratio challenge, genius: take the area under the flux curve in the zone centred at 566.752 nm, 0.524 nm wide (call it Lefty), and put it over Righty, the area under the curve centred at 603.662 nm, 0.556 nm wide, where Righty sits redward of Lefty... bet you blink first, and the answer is 0.90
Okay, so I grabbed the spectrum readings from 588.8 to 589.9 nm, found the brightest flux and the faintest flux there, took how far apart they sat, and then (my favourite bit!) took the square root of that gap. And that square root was 7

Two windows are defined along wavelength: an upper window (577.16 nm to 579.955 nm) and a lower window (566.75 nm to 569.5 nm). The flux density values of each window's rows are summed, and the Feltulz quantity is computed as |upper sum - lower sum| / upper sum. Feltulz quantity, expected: 0.011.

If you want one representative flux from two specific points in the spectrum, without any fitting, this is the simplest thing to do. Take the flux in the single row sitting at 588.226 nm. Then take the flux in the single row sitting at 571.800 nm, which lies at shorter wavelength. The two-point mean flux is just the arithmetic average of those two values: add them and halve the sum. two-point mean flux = 292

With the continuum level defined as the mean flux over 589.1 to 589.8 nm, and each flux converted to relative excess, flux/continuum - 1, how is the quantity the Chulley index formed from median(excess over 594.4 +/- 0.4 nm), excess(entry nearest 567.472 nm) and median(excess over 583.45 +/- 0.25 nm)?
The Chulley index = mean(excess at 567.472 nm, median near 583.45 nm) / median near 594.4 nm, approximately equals -1.0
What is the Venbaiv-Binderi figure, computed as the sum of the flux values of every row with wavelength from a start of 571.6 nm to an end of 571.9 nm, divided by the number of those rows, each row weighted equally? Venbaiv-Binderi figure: 268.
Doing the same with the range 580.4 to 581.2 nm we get 298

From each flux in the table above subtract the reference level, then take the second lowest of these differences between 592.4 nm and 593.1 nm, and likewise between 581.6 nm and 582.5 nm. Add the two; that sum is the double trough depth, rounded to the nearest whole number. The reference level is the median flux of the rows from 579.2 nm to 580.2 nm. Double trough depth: -98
